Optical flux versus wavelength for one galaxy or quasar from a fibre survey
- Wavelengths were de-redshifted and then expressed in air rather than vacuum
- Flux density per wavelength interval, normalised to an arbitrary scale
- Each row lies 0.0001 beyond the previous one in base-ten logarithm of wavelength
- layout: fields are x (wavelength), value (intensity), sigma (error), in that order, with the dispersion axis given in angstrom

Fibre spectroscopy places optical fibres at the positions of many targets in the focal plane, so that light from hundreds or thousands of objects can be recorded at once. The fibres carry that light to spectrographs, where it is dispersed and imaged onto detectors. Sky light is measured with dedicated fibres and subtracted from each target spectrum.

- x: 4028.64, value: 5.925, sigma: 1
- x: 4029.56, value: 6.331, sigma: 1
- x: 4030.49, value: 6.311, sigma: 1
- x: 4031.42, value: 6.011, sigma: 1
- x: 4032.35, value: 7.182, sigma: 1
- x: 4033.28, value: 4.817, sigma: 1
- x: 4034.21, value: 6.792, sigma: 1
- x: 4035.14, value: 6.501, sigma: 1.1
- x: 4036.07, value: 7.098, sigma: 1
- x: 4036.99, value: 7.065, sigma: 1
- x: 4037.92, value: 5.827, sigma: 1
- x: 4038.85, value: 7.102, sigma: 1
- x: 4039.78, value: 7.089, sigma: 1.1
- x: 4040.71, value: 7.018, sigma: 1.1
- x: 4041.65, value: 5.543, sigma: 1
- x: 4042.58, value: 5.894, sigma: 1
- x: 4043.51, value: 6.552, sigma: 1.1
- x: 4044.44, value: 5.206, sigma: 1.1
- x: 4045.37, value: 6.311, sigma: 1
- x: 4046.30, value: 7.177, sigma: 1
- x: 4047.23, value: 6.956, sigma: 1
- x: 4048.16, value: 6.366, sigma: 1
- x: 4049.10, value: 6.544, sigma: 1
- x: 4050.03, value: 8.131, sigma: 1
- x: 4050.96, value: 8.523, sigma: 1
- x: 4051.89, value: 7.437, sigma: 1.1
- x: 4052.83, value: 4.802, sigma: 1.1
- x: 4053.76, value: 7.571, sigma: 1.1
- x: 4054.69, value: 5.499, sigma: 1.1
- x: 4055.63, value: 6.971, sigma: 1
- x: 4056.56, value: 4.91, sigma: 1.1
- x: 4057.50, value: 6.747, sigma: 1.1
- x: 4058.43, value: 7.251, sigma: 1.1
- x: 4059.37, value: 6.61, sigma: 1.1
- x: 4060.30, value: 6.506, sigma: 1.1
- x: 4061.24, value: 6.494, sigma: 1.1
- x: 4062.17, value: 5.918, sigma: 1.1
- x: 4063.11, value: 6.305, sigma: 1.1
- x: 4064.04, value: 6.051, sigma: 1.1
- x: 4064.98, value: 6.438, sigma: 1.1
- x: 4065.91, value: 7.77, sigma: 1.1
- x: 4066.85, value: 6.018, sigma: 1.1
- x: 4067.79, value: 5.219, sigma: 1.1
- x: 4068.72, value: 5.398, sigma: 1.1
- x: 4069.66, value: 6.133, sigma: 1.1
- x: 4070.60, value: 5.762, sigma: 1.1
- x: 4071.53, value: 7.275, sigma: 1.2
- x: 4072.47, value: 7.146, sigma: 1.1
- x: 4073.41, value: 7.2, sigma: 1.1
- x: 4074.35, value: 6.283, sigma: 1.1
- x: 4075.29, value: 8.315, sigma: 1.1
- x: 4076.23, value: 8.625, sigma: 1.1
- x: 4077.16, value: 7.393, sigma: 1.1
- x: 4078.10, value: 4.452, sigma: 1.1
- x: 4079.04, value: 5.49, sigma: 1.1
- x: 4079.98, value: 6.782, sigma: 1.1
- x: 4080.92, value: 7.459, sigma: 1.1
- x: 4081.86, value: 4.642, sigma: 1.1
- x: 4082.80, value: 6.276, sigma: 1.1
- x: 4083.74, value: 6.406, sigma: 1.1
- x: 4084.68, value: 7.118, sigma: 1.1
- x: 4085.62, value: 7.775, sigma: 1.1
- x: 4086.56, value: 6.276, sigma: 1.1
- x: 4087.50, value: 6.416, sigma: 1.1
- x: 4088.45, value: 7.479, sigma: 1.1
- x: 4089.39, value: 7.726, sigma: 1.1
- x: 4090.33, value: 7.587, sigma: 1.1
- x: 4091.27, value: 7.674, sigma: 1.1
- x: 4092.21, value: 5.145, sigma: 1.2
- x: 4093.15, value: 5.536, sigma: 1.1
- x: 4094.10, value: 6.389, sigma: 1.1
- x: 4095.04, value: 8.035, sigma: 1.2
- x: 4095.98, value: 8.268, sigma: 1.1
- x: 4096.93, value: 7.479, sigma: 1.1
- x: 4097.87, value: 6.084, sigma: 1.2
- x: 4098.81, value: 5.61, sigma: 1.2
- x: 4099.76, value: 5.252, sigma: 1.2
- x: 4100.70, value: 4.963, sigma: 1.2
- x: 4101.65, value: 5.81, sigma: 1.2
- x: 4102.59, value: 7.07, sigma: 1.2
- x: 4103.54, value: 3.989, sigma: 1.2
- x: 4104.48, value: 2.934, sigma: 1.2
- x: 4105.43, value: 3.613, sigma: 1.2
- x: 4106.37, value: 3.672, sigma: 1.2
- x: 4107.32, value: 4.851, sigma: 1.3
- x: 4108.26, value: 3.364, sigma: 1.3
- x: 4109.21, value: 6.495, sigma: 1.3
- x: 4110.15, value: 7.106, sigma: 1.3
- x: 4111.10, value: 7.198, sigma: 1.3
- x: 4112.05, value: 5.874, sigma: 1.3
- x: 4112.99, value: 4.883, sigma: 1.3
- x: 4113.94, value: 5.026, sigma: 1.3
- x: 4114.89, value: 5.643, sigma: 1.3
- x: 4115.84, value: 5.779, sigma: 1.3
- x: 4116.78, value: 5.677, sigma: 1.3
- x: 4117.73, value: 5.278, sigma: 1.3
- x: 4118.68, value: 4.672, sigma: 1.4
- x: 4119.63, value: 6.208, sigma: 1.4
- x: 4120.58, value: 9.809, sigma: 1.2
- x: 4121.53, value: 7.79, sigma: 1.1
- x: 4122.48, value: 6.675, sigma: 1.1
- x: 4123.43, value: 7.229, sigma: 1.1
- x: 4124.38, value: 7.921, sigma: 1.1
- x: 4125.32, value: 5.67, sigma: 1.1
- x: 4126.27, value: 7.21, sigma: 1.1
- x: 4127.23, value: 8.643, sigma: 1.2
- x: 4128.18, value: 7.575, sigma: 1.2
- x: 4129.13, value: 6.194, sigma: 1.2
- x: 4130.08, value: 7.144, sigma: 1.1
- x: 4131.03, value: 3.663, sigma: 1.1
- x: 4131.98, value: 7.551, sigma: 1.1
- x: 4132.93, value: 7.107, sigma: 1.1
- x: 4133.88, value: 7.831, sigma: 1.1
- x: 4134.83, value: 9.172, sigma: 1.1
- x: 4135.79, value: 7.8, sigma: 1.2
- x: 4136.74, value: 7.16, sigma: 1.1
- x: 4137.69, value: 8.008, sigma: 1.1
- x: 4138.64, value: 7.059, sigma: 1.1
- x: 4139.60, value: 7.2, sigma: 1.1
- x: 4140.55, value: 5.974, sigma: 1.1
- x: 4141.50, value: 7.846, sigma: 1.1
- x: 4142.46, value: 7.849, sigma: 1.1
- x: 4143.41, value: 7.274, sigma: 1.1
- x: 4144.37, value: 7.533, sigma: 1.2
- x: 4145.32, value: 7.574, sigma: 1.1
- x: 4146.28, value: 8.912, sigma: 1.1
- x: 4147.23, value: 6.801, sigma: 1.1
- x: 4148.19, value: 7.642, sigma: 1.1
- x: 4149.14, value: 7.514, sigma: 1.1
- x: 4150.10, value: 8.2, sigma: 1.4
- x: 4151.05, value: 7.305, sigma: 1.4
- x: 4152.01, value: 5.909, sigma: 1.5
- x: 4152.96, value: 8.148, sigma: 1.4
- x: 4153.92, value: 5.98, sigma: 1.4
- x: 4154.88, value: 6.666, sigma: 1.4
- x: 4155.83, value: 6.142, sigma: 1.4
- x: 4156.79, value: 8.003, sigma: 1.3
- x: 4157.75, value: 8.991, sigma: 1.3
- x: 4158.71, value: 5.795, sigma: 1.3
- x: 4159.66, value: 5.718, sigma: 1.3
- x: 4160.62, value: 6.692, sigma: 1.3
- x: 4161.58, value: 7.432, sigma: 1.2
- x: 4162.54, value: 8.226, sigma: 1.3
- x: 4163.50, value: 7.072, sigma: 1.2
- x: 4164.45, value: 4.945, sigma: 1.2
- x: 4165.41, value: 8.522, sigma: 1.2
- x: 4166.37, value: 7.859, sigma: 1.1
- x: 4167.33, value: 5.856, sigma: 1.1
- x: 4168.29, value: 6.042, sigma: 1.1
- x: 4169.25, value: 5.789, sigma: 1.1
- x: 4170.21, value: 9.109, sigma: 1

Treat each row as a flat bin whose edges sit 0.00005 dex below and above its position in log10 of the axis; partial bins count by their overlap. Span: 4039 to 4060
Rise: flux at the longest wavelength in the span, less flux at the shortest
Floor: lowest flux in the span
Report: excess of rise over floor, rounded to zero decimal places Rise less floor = -5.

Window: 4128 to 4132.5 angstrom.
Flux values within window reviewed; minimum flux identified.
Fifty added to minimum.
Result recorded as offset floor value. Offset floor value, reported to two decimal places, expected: 53.66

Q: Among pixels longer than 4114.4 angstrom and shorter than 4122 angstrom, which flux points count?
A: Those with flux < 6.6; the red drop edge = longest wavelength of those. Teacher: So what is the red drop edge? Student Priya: 4119.63 angstrom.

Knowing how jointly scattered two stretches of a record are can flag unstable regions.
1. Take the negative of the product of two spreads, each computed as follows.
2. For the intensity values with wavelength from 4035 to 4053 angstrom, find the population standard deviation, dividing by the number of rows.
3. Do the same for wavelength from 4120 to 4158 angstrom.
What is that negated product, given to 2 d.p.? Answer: -0.96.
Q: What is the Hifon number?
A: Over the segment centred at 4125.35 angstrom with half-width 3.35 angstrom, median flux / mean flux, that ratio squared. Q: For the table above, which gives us 0.99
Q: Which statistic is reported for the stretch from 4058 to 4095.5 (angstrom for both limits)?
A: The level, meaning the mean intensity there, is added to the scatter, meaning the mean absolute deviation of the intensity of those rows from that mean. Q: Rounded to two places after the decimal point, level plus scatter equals 7.42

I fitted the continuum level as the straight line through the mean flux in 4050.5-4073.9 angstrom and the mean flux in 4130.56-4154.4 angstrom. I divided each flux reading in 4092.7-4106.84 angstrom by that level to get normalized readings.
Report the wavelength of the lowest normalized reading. 4104.48 angstrom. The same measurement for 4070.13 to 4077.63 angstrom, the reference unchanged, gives 4070.60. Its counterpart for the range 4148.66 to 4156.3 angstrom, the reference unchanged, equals 4152.01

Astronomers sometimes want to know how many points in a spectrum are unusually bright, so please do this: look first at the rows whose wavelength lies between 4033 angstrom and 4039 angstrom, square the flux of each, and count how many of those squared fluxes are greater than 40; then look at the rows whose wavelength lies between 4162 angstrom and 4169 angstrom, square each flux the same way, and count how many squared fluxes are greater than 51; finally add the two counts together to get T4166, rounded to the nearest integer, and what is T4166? 8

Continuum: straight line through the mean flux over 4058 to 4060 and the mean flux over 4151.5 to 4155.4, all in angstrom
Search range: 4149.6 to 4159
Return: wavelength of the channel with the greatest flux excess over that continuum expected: 4157.75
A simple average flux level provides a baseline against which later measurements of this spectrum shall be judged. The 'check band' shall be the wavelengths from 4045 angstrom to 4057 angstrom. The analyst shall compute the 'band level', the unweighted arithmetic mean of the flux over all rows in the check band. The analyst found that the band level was 6.7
